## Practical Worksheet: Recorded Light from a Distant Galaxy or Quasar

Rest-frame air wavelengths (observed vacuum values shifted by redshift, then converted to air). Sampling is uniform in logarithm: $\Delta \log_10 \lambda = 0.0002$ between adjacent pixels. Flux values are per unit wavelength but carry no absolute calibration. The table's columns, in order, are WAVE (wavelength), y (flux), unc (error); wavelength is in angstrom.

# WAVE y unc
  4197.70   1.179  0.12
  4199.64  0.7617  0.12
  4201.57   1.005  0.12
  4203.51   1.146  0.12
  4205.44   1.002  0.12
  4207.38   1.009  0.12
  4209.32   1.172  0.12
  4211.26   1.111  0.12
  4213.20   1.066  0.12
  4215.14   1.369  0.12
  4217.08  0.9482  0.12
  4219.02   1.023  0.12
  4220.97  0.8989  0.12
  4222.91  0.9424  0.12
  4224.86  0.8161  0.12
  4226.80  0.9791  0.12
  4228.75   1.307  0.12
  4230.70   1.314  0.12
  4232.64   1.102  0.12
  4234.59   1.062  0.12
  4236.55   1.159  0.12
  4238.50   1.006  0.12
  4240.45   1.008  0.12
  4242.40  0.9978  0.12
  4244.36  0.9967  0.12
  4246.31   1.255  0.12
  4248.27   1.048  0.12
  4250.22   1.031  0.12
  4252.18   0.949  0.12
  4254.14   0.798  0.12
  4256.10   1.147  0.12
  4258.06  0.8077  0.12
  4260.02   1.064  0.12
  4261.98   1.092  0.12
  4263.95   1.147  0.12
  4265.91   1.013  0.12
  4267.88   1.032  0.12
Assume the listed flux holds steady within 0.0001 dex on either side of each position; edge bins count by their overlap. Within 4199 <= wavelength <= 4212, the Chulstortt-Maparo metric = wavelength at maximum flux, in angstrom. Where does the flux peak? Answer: 4209.32 angstrom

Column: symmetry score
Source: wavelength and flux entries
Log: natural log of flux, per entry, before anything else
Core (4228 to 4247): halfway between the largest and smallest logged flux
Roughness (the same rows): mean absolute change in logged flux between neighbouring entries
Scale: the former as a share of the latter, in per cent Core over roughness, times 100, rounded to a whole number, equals 176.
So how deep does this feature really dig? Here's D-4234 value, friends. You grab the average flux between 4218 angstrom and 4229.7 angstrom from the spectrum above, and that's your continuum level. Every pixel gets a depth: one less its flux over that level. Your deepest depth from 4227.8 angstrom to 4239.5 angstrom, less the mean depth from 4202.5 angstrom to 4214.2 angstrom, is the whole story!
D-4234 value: 0.08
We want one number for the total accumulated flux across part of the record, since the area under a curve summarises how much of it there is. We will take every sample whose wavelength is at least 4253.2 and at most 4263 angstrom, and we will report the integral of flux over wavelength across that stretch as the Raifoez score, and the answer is 9.6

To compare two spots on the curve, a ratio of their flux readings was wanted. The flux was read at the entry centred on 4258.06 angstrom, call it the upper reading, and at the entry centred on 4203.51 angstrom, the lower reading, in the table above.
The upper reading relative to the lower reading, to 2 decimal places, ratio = 0.70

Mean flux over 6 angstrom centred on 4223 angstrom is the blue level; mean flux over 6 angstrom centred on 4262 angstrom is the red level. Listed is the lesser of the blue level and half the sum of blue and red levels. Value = 0.89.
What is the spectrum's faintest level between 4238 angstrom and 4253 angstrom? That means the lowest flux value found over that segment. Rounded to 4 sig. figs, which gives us 0.9490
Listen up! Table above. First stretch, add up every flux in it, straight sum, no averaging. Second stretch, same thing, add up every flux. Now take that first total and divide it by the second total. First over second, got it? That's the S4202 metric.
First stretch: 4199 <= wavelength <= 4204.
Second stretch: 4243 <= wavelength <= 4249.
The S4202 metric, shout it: 0.88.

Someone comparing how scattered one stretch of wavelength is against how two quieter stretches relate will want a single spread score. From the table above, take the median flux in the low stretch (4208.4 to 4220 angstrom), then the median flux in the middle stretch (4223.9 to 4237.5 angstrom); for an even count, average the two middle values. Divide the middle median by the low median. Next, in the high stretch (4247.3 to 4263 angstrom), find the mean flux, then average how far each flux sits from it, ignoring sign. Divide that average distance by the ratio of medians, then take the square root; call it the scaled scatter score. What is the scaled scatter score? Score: 0.323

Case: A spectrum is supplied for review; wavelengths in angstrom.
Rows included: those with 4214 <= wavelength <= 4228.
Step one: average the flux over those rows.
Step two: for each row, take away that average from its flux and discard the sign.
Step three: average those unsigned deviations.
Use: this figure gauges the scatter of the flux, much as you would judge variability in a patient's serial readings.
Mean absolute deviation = 0.114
